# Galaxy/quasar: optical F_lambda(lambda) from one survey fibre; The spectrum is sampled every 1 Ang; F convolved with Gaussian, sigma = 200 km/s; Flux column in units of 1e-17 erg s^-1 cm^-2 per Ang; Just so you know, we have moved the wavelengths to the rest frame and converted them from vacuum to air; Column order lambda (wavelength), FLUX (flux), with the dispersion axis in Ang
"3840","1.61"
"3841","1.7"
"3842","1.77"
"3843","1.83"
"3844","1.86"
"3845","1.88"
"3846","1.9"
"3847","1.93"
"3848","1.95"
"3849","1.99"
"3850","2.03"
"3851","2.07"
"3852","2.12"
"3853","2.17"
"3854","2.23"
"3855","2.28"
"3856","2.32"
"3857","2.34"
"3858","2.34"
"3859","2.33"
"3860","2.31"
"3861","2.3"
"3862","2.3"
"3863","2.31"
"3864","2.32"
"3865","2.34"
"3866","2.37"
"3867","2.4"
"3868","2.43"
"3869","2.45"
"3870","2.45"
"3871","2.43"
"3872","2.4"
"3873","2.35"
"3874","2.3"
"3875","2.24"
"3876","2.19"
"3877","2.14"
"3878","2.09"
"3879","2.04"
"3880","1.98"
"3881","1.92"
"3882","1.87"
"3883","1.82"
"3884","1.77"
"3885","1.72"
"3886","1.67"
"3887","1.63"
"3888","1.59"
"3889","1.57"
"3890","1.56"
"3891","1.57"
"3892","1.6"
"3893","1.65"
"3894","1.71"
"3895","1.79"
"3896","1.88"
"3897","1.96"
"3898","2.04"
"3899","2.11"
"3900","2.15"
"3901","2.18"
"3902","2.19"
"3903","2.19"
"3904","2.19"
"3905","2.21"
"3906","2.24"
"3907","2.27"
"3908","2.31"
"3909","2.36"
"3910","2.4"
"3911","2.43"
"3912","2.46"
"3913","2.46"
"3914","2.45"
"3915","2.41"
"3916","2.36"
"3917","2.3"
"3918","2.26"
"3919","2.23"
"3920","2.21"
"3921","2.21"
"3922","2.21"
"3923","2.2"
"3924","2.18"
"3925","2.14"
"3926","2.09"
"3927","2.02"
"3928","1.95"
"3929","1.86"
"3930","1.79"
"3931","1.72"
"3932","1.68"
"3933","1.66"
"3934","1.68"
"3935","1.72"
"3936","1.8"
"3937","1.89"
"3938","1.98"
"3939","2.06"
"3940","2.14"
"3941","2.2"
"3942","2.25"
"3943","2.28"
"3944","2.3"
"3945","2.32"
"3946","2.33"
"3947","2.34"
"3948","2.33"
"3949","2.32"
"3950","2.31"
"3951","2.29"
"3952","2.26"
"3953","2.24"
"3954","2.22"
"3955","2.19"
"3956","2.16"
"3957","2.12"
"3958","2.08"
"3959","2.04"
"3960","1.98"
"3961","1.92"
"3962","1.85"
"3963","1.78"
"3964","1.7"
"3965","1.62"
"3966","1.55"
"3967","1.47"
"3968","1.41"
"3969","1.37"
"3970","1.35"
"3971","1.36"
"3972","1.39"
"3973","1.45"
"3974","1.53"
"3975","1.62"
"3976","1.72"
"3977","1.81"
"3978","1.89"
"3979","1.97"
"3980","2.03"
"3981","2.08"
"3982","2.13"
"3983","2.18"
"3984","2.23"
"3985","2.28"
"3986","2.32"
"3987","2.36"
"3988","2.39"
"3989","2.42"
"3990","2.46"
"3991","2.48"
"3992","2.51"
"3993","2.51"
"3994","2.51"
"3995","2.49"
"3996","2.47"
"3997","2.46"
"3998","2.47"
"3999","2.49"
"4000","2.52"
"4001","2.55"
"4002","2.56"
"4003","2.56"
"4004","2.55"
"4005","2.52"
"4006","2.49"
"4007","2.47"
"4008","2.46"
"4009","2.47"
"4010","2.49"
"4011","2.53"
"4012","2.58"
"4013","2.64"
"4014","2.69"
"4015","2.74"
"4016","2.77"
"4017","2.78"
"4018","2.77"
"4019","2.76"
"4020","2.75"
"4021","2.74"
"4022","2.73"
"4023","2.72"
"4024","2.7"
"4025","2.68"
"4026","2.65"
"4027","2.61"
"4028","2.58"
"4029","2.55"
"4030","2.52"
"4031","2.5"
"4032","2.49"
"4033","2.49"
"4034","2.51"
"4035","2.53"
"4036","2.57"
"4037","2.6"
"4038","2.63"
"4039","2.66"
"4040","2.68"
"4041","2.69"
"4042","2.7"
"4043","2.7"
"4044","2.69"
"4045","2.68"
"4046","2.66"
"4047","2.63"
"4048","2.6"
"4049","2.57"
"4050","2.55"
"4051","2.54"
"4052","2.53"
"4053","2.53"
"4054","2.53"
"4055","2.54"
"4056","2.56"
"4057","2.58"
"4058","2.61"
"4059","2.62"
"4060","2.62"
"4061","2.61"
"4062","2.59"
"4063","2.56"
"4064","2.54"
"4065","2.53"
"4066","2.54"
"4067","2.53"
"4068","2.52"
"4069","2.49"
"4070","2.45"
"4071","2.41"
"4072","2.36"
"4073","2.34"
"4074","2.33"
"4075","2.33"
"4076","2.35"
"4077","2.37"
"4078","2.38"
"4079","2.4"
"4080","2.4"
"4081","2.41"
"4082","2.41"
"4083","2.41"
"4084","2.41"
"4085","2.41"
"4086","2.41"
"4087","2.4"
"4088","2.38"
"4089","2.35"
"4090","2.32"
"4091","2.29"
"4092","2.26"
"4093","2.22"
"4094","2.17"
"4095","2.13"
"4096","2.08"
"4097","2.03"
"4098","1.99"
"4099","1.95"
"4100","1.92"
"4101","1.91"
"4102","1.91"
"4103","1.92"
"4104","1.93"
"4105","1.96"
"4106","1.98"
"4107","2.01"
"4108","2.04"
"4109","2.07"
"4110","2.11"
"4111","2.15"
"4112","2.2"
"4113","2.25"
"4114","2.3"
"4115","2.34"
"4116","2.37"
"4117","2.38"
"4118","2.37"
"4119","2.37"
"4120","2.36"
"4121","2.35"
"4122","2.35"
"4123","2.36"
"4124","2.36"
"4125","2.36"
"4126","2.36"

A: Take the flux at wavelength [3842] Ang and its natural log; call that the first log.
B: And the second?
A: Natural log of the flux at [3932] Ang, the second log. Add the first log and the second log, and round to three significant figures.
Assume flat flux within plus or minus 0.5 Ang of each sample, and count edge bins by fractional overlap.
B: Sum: 1.09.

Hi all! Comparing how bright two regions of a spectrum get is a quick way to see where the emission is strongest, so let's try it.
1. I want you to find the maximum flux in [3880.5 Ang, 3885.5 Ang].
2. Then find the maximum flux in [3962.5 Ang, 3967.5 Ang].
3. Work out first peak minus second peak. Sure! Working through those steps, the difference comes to 0.14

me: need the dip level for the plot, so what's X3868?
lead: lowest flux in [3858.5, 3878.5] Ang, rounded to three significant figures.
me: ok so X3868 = 2.09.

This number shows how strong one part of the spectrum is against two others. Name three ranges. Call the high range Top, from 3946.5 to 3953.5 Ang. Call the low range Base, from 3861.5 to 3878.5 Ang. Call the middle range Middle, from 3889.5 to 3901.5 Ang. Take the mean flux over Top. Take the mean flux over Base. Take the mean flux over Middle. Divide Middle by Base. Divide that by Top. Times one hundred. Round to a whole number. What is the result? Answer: 35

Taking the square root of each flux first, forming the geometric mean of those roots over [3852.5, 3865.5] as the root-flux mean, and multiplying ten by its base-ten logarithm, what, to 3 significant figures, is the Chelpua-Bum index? 1.81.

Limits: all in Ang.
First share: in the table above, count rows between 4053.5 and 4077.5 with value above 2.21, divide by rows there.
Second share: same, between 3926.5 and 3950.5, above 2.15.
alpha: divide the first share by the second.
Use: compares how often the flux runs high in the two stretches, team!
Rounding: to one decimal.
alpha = 2.4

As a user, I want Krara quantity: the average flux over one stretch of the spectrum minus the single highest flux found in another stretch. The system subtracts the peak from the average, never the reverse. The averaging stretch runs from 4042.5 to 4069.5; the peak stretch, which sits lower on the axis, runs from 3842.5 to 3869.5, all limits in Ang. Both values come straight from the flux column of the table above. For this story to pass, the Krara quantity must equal 0.13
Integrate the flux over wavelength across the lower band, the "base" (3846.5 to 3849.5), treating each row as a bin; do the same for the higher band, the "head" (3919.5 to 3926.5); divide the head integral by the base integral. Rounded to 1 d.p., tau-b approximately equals 2.6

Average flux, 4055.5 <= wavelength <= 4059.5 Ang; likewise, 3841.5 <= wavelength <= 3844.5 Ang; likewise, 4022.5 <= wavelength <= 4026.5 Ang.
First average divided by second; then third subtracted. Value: -1.26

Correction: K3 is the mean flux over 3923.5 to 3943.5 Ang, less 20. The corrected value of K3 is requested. -18.0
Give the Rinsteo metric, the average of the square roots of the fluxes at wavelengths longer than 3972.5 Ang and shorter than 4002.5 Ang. 1.49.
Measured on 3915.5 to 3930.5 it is 1.46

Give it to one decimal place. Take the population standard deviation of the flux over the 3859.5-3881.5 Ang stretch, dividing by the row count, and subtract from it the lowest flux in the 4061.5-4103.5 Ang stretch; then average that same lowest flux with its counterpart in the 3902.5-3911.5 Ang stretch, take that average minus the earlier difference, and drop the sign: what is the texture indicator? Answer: 3.8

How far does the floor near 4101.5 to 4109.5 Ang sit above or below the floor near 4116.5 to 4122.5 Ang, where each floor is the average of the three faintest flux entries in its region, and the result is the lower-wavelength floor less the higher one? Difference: -0.43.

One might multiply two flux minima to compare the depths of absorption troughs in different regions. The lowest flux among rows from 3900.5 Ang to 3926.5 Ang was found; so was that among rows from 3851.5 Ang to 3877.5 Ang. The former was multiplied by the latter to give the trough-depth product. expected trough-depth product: 4.4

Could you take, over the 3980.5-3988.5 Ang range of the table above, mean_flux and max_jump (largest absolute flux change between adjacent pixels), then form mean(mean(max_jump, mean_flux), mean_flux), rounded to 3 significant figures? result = 1.70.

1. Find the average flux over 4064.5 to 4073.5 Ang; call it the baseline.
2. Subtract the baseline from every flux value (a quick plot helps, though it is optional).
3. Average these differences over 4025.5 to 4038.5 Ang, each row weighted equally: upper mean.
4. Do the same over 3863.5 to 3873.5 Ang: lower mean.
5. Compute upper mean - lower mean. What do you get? 0.16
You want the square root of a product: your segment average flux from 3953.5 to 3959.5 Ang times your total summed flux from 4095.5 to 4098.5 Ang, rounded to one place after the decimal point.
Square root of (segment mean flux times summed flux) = 3.6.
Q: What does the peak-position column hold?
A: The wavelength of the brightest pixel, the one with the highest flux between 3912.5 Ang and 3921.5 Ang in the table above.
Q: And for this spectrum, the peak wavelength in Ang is 3913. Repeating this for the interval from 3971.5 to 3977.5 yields 3977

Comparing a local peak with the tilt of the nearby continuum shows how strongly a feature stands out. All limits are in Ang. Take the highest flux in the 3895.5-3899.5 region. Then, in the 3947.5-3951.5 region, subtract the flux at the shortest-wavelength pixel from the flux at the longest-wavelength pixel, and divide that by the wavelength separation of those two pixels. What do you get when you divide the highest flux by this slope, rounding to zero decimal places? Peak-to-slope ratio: -158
